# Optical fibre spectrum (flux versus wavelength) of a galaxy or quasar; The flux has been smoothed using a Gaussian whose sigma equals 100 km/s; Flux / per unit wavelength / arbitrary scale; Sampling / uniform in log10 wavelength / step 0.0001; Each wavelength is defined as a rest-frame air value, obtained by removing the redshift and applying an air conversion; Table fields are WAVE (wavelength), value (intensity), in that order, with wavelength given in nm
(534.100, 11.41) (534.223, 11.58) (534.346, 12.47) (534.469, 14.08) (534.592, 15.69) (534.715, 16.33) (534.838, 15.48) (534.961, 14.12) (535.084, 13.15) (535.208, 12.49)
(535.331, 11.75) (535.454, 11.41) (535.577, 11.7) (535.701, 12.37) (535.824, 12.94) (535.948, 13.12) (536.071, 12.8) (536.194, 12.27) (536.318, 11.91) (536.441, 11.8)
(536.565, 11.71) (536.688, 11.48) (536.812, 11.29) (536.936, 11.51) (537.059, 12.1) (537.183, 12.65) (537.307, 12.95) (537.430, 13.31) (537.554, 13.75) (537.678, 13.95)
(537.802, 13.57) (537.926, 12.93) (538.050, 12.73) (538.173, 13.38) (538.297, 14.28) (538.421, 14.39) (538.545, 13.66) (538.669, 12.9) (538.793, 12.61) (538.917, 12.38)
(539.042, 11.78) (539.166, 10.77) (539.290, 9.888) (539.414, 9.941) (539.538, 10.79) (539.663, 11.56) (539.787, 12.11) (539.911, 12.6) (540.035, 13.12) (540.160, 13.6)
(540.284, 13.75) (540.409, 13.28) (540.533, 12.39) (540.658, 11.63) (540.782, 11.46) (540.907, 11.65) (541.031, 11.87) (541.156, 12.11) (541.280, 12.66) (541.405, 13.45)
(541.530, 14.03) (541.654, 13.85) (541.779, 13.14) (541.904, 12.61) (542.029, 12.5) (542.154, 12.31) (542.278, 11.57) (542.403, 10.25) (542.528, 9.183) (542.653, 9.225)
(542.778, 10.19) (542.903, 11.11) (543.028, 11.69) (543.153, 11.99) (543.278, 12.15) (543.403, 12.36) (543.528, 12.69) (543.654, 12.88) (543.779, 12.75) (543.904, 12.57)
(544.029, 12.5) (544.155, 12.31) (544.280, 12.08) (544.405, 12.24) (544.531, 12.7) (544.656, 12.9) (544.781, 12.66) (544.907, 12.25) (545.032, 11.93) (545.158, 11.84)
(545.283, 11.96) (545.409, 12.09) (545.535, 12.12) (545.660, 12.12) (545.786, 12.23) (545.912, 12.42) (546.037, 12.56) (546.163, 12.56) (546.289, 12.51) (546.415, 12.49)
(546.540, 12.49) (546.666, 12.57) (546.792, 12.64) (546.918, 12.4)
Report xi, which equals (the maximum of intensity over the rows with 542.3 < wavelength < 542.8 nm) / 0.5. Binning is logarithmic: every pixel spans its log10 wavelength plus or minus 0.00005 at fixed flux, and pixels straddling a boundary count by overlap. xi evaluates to 20.5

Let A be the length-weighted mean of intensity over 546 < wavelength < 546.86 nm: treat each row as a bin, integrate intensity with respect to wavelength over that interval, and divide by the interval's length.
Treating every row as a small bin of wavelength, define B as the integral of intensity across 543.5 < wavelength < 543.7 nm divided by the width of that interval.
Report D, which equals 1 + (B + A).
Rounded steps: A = 12.54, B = 12.7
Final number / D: 26.3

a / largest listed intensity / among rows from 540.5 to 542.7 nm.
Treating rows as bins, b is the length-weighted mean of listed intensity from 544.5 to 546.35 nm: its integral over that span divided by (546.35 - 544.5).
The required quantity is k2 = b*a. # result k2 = 173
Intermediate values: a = 14.03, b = 12.3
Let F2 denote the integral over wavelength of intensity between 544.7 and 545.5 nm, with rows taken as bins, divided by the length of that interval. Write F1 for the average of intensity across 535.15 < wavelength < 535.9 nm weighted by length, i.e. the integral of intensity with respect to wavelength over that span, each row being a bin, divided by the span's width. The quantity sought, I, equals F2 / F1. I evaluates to 1.00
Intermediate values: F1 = 12.1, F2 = 12.1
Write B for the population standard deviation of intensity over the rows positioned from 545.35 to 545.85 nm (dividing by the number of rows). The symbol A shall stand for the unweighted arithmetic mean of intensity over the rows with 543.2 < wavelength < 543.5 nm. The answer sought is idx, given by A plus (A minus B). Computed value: 24.5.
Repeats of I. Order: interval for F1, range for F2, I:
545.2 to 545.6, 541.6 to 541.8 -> 1.12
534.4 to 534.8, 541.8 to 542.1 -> 0.82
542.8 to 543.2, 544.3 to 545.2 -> 1.08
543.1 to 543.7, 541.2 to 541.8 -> 1.08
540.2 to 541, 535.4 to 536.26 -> 1.00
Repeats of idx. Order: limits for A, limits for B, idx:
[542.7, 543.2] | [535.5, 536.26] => 22.0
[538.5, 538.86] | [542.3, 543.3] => 25.0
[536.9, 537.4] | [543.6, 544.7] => 24.3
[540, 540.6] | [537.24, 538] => 26.1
